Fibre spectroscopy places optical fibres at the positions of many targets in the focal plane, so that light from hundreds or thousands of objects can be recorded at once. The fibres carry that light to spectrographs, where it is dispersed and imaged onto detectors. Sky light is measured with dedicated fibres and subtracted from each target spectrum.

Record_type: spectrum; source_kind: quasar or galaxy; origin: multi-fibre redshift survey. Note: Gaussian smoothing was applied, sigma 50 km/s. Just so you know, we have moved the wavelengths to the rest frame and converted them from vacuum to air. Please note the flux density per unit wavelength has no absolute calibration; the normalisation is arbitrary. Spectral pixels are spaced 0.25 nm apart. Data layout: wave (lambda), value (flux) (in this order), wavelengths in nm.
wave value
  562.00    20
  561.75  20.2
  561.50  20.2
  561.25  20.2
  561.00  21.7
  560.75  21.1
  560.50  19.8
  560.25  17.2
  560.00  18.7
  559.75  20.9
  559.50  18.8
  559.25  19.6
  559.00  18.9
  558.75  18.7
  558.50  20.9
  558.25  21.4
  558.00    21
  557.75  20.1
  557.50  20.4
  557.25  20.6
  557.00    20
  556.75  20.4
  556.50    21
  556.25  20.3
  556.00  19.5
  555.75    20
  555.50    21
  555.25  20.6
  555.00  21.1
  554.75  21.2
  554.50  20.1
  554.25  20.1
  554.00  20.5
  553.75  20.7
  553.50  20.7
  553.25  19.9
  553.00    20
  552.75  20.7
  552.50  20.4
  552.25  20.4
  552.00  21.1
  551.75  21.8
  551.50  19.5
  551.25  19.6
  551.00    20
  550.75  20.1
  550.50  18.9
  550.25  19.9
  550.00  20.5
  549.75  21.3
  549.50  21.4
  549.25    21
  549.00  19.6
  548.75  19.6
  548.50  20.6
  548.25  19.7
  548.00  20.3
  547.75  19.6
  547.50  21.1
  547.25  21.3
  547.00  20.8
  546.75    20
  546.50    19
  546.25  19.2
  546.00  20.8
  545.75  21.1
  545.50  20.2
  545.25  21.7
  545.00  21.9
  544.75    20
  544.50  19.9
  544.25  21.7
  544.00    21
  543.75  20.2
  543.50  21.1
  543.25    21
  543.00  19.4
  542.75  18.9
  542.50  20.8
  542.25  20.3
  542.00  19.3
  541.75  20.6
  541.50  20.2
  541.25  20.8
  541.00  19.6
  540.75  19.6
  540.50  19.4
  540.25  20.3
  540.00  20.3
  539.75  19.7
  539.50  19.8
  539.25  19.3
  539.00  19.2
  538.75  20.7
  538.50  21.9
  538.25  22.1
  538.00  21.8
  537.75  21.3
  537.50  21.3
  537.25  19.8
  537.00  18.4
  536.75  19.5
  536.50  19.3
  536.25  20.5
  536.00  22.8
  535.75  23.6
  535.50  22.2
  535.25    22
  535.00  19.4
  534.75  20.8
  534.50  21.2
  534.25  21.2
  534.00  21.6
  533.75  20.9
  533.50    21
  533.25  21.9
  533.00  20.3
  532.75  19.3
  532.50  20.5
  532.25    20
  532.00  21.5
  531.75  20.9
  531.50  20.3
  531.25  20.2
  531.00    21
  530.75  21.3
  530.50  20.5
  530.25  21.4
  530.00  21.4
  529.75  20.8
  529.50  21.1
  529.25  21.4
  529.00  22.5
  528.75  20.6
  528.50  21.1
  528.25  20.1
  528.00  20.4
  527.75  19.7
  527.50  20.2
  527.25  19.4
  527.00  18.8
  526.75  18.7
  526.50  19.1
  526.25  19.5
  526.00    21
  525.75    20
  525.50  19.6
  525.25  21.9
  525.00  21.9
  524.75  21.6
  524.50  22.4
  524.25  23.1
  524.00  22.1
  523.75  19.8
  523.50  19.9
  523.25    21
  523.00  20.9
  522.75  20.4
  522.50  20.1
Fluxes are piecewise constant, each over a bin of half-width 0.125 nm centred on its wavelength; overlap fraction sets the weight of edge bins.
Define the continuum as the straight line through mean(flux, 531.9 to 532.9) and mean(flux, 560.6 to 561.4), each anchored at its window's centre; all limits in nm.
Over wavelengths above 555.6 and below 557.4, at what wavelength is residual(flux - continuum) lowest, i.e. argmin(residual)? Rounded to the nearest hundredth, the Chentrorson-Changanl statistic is 556.00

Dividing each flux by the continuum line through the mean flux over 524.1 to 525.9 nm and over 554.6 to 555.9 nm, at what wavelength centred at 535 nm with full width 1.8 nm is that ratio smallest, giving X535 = 535.00 nm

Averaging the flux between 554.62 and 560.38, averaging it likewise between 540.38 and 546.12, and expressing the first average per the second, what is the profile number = 0.985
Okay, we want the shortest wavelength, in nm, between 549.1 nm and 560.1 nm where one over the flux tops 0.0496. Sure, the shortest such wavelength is 550.25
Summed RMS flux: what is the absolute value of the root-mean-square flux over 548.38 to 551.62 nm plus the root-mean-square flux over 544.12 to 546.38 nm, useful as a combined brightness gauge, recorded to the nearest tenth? 40.9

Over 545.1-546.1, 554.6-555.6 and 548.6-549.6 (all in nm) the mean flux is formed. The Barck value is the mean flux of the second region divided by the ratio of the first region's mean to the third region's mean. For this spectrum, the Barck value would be 20.4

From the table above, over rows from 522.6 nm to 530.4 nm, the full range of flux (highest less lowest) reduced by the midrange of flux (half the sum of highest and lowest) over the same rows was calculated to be -16.5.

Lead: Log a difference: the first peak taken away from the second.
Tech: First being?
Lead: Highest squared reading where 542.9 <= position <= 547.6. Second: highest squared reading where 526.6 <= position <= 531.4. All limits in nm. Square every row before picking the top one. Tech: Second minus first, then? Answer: 27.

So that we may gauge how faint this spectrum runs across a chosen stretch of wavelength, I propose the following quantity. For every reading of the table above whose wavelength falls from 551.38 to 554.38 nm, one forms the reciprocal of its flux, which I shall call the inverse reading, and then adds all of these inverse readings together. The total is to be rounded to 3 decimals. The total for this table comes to 0.586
